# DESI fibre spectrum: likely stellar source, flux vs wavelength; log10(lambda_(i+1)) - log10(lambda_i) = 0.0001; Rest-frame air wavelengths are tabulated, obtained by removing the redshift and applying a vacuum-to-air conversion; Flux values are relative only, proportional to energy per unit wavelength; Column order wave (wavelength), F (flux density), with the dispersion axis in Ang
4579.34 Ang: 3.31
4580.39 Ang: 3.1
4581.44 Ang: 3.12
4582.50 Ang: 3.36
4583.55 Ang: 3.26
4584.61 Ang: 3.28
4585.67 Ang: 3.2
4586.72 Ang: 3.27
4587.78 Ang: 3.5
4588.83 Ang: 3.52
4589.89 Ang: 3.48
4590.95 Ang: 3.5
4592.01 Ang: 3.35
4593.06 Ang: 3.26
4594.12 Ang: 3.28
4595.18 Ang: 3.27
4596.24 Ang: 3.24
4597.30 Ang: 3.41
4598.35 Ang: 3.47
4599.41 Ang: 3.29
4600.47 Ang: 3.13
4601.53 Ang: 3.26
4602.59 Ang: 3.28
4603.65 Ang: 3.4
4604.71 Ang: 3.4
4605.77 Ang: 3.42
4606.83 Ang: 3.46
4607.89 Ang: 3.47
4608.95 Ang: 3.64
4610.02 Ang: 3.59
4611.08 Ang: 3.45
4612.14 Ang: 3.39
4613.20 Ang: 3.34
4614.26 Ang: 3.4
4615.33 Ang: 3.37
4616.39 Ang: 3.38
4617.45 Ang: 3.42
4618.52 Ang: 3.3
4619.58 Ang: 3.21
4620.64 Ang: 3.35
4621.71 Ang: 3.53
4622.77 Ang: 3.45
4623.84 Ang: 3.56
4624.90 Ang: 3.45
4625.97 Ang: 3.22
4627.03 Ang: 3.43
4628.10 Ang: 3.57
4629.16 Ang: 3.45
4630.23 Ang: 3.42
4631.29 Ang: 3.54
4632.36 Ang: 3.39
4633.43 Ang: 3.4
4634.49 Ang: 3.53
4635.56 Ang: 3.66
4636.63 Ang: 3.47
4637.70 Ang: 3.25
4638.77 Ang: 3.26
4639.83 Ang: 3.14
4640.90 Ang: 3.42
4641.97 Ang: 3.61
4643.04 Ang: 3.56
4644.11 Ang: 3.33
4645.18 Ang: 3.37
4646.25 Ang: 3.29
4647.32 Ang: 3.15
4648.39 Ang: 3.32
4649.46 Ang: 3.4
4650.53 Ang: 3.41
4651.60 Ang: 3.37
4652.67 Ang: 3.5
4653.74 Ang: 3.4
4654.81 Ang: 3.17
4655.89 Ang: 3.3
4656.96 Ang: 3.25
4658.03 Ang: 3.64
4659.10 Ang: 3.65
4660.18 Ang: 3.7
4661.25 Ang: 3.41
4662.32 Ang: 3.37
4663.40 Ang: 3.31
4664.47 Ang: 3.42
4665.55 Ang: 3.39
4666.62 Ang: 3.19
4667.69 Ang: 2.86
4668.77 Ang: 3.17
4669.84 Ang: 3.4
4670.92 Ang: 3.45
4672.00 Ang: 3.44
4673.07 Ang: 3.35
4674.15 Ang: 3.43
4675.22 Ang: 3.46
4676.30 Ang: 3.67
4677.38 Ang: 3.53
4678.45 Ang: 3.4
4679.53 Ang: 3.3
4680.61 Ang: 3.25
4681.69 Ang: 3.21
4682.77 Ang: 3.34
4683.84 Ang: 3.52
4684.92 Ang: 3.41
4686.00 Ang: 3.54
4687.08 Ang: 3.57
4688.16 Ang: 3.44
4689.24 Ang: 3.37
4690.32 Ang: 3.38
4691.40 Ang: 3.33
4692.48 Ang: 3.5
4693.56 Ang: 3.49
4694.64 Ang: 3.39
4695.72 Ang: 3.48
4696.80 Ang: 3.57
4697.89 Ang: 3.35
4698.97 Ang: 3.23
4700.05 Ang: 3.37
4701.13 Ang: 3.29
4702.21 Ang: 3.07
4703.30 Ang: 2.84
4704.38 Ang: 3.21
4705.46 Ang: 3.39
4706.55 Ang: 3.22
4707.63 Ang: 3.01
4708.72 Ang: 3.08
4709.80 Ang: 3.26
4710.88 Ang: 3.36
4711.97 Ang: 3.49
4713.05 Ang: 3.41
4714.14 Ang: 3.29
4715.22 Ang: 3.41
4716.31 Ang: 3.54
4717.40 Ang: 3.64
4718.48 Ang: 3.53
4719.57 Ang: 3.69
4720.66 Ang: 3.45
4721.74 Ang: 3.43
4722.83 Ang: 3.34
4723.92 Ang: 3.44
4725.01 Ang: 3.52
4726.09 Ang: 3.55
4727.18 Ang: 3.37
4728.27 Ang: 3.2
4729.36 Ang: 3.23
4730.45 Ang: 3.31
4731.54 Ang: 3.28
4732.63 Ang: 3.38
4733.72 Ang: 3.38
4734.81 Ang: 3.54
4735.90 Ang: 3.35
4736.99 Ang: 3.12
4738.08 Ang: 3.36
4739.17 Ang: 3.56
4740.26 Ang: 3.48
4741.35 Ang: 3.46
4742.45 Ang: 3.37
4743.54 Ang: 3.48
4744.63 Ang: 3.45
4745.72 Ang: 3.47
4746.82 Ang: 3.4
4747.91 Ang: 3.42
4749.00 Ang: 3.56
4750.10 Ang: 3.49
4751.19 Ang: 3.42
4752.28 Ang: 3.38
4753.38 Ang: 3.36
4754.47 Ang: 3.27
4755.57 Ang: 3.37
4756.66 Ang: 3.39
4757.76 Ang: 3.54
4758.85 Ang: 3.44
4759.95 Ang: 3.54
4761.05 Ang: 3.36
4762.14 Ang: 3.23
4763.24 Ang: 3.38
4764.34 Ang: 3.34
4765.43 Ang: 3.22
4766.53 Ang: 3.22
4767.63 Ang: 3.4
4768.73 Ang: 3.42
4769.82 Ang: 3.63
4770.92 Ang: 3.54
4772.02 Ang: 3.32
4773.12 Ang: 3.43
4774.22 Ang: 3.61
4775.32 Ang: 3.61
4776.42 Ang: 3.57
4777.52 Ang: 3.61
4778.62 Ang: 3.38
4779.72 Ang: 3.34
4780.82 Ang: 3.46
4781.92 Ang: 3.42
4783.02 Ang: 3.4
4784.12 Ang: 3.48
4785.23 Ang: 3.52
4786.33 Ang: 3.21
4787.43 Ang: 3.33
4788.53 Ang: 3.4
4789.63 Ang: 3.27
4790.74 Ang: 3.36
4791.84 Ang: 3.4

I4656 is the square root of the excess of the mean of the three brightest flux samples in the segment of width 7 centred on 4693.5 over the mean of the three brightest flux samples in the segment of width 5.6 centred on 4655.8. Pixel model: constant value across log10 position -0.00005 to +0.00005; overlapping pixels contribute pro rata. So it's 0.27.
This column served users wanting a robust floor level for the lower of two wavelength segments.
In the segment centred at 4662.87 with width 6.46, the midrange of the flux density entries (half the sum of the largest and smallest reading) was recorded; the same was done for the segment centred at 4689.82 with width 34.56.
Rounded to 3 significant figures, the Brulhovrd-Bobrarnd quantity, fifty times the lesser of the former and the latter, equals 163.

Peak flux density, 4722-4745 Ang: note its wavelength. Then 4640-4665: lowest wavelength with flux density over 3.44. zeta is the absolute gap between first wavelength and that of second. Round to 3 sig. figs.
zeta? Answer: 97.2 Ang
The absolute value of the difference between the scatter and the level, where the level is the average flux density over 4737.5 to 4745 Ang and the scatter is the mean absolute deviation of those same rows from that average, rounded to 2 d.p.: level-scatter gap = 3.40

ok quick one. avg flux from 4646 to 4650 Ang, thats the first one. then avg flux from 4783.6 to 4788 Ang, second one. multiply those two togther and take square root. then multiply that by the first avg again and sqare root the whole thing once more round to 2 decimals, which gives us 3.31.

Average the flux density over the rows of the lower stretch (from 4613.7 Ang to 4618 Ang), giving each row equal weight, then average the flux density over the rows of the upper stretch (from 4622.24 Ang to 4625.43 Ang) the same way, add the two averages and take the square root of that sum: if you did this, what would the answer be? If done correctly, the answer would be 2.62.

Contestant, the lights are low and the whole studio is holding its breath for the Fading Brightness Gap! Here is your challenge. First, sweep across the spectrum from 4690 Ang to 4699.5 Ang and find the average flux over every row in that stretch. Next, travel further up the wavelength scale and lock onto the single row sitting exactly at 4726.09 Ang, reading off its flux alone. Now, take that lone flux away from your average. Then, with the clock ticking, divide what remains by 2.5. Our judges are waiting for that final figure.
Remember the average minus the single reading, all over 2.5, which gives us -0.055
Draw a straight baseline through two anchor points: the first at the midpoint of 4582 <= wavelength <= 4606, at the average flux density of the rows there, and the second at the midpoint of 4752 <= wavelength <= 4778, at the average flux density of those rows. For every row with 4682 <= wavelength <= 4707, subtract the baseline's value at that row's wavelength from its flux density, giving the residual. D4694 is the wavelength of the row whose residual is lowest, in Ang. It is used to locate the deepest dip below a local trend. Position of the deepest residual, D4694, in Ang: 4703.30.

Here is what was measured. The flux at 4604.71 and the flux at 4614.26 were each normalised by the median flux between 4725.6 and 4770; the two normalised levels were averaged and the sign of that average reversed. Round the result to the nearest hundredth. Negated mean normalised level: -1.01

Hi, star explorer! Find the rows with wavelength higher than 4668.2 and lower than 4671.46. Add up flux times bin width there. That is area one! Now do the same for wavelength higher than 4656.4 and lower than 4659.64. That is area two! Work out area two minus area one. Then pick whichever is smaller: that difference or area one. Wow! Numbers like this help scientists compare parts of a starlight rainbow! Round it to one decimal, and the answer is 0.5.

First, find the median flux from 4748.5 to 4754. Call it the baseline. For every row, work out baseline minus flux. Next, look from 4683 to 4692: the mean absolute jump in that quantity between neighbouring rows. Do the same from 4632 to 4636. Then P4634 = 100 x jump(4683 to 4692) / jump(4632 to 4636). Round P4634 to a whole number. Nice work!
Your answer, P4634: 84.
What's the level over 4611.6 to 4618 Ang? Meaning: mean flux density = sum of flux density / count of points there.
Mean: 3.38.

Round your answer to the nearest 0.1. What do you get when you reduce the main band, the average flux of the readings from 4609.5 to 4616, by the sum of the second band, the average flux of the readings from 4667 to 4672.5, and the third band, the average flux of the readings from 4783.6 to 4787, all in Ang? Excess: -3.2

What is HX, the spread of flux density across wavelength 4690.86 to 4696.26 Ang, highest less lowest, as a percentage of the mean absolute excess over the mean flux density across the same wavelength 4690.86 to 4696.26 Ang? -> 272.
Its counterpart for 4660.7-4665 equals 293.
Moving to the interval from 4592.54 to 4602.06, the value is 510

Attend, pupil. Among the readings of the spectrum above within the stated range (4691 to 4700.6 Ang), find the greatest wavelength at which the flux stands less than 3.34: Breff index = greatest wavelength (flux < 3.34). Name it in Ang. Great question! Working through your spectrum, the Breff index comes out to 4698.97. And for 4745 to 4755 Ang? 4754.47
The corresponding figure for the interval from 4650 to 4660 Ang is 4656.96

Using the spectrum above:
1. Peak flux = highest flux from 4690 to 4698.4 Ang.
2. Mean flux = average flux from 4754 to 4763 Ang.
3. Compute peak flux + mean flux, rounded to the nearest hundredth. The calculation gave 6.96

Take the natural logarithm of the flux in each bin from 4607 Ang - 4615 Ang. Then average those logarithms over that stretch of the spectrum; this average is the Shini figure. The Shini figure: 1.24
